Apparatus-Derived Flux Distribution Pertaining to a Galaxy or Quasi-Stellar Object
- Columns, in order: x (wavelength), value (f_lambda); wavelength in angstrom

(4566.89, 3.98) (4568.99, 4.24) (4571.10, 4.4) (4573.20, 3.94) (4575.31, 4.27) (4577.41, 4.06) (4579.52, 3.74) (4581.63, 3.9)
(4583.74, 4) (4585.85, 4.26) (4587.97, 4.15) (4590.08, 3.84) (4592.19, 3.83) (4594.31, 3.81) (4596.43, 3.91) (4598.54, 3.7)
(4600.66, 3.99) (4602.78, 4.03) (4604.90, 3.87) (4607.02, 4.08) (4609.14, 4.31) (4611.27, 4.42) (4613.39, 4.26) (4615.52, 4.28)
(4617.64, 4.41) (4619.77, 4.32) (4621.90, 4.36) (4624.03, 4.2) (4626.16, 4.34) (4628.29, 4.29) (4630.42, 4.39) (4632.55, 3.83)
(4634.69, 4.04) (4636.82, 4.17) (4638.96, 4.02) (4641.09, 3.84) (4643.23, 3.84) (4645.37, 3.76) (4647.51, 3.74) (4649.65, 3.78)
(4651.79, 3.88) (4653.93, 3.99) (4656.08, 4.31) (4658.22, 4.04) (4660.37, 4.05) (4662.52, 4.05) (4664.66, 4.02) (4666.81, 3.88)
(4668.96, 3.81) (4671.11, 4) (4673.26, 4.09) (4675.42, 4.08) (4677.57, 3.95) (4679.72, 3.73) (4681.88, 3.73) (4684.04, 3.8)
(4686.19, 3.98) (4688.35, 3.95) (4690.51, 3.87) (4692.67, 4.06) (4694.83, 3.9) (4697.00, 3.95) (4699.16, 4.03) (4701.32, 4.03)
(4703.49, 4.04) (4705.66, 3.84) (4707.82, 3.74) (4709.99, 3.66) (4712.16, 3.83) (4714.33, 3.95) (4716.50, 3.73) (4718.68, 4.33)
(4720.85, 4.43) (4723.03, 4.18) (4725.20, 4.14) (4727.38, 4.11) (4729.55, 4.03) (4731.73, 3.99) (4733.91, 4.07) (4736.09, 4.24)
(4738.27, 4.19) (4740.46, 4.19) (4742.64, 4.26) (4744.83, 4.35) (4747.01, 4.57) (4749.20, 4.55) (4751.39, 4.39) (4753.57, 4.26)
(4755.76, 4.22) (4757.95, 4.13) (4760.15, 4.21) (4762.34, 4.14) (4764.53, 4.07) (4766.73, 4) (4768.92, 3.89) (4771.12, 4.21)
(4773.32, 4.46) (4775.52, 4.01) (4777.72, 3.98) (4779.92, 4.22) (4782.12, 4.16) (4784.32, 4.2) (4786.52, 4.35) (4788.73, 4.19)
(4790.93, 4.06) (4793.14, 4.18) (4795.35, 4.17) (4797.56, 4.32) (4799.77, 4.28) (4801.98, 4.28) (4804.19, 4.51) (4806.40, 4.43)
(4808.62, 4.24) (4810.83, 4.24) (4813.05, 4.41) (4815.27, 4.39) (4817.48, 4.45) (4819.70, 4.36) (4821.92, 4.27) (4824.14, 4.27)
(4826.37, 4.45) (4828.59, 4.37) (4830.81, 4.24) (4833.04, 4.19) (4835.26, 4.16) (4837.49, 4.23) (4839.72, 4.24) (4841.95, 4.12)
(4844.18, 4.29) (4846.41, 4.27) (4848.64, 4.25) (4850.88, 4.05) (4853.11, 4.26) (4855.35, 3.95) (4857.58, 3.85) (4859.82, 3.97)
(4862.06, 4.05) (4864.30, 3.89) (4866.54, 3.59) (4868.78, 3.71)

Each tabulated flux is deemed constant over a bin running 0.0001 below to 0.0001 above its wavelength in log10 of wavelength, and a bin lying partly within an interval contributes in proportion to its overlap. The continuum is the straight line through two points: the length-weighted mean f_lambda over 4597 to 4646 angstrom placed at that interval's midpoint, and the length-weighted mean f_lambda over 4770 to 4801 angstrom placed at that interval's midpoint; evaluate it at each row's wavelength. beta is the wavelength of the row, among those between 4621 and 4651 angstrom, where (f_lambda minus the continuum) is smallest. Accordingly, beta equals 4647.51 angstrom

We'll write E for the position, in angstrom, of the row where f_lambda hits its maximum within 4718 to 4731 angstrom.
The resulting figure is 4720.85 angstrom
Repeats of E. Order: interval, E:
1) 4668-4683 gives 4673.26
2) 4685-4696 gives 4692.67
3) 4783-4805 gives 4804.19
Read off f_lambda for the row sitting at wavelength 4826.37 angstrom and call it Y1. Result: 4.45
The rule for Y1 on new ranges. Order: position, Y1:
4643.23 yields 3.84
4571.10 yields 4.4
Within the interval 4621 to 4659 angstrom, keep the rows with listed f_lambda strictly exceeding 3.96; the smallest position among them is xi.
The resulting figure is 4621.90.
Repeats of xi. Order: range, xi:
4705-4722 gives 4718.68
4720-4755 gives 4720.85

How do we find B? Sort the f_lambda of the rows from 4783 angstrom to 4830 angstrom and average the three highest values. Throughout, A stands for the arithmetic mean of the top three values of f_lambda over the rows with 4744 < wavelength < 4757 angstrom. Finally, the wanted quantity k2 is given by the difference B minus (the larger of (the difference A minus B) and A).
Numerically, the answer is -0.03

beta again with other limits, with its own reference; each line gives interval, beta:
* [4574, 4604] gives 4598.54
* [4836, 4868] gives 4866.54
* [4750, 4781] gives 4768.92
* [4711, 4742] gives 4716.50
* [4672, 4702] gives 4681.88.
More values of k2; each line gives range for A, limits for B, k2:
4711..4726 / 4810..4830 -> 0.12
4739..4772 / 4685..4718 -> -0.46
